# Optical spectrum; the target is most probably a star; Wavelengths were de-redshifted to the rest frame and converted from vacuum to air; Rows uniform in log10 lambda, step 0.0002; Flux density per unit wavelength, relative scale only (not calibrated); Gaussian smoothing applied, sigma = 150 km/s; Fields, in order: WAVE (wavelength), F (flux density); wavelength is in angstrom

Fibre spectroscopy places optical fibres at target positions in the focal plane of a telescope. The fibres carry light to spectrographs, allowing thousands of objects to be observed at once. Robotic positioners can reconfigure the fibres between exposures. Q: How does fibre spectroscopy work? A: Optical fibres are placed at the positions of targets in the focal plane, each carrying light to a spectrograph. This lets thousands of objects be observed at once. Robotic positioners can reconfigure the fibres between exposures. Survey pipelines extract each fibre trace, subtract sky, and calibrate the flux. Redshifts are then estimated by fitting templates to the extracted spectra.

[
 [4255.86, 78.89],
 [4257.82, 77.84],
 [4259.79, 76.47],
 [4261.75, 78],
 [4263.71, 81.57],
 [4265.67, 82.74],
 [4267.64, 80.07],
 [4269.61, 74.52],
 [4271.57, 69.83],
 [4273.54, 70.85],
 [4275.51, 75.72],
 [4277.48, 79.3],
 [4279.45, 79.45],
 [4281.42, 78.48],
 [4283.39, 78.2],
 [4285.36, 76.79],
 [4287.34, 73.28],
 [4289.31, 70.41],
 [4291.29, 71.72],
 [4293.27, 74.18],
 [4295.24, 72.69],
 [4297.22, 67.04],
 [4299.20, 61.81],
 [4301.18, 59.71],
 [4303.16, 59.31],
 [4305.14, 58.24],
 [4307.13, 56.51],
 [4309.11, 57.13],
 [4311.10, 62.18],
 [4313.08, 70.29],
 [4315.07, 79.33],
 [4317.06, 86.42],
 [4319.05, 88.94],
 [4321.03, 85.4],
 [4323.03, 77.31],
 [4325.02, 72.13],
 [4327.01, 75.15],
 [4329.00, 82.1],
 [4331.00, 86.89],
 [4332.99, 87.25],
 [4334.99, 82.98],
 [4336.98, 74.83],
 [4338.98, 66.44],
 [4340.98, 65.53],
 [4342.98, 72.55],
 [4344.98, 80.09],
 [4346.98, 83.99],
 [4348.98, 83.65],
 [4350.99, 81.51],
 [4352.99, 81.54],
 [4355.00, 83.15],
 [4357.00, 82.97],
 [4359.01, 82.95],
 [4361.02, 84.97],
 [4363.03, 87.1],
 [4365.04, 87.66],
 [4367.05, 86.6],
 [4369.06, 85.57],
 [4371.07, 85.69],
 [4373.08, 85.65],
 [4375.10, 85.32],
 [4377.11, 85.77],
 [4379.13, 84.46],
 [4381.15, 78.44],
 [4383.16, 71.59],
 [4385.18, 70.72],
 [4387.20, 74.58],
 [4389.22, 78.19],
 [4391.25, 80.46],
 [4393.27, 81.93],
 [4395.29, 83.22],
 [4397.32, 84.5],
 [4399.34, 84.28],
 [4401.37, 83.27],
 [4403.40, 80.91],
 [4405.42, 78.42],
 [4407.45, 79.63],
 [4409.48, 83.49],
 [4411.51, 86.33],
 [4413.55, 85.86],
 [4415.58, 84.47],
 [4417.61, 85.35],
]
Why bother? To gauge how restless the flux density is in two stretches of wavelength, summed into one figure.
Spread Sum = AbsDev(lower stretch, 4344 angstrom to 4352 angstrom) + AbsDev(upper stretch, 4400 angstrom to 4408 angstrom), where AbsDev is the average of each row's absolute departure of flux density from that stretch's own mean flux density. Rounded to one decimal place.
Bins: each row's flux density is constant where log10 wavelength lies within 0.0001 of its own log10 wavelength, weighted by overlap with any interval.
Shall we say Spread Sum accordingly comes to 3.0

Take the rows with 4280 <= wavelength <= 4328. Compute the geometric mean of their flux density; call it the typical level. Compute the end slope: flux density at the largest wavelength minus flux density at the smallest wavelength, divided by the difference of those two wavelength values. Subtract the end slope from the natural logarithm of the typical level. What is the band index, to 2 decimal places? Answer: 4.33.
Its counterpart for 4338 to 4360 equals 3.54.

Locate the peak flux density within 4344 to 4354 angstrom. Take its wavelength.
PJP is 4346.98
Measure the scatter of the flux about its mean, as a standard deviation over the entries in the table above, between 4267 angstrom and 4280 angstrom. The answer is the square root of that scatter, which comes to 2.0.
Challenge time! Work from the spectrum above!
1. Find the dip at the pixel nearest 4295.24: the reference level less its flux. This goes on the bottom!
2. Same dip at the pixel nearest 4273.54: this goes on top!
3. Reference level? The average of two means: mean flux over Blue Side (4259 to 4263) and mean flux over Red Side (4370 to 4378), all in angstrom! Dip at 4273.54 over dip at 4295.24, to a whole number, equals 1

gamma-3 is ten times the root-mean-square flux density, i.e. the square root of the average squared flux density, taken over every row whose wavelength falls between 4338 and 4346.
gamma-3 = 714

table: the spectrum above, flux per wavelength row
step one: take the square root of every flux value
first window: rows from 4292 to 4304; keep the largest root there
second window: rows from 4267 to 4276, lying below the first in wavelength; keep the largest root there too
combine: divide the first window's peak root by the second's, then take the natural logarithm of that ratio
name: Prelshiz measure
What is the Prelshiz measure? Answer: -0.04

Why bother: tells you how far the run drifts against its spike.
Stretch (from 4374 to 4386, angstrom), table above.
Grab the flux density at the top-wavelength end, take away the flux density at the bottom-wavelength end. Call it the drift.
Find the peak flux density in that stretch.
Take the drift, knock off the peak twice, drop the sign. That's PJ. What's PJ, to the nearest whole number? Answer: 186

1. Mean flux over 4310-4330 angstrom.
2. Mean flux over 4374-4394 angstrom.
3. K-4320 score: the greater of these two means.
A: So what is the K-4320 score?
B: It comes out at 79.1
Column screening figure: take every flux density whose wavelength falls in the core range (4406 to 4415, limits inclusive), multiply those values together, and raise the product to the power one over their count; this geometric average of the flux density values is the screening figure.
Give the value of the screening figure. 84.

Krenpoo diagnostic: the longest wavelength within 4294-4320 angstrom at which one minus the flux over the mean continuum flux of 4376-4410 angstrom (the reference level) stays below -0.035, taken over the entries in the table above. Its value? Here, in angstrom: 4319.05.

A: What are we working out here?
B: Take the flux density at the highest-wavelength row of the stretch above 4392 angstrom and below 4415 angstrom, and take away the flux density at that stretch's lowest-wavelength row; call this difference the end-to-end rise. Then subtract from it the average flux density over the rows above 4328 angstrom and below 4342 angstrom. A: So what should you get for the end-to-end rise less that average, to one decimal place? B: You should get -74.1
